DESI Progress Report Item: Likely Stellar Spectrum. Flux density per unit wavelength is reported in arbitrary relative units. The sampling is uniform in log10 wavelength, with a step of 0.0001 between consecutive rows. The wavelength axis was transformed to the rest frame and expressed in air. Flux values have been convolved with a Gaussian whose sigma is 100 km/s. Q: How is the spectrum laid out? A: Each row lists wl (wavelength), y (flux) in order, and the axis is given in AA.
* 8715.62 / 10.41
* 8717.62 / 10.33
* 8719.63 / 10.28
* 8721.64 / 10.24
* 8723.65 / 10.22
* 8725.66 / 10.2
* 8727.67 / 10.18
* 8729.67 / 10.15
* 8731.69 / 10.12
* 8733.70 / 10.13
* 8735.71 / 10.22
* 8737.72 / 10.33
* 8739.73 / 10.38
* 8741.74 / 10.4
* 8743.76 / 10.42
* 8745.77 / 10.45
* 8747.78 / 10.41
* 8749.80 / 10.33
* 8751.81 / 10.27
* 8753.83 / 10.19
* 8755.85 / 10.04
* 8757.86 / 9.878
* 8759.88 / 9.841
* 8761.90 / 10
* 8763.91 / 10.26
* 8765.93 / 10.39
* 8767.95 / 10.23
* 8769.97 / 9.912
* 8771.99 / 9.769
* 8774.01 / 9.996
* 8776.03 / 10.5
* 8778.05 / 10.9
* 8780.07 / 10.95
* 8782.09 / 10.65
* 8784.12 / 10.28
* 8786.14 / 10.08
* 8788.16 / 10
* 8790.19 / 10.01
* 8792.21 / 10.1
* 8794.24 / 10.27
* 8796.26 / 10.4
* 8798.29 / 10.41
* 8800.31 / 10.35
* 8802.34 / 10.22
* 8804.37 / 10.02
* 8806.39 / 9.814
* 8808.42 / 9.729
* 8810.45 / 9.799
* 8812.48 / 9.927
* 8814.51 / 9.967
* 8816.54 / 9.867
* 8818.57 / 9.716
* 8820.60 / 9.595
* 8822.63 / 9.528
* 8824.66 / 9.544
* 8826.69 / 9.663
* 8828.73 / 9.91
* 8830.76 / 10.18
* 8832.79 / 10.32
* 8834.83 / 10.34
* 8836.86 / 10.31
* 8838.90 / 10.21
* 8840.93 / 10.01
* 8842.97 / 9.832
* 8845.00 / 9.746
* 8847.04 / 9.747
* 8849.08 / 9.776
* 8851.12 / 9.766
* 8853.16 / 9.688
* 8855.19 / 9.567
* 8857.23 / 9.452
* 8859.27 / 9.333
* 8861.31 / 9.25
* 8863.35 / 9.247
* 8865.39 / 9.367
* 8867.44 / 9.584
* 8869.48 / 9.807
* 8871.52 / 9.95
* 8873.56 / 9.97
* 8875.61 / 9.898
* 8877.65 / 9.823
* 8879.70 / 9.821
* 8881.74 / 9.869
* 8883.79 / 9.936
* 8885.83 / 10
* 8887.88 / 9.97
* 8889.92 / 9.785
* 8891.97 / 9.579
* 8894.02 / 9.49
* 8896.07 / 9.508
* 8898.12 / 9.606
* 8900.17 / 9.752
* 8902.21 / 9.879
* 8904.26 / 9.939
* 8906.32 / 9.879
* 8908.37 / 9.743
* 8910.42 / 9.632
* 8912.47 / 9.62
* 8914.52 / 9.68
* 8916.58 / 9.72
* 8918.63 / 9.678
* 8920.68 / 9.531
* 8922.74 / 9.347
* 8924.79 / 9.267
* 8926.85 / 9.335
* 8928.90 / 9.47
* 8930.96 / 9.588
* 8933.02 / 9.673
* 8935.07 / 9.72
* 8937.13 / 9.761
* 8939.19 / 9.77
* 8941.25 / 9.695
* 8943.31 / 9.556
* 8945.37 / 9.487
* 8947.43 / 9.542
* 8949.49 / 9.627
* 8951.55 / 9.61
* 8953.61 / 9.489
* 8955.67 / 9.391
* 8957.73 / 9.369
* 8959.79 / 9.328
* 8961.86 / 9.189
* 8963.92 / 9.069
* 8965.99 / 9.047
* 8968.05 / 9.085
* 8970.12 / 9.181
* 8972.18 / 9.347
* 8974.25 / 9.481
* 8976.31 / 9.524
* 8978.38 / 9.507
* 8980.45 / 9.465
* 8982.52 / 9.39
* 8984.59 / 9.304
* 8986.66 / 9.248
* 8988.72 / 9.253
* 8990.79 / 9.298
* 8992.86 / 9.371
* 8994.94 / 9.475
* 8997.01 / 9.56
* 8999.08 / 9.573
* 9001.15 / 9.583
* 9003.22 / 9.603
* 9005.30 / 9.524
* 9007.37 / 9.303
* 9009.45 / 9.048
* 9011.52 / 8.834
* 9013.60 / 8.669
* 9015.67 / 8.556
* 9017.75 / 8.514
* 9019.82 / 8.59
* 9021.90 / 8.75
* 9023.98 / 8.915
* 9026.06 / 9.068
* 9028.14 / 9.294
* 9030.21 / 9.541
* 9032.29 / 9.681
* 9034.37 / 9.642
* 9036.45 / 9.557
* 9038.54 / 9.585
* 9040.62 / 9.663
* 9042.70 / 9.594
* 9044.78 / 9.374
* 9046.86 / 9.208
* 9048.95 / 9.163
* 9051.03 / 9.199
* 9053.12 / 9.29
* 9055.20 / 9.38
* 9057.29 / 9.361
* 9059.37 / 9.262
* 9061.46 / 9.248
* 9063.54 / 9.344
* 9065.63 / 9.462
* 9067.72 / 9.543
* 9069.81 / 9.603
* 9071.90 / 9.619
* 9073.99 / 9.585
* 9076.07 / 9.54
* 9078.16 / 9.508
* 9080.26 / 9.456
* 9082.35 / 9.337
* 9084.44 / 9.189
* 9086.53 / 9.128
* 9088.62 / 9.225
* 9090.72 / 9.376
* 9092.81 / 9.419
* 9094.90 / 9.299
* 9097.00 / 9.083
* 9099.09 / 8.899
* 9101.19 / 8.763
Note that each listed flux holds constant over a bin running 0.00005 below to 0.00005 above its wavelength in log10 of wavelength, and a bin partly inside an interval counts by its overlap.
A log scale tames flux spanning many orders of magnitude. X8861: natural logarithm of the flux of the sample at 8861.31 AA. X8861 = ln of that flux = 2.22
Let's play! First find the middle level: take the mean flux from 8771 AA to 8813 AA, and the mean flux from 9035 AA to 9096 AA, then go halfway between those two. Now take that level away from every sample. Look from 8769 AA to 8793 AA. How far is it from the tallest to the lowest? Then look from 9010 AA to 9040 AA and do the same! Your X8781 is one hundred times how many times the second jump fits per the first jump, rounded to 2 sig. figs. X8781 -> 99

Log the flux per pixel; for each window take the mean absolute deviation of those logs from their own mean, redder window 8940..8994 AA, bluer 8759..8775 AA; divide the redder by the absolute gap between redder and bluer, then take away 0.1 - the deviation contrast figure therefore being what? 4.9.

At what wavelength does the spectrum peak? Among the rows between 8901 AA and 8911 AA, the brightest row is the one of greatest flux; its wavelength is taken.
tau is 8904.26 AA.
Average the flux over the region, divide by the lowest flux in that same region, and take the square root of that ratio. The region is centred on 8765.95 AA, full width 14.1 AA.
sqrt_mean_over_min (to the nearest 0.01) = 1.01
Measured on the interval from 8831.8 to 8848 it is 1.02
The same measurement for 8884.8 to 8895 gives 1.01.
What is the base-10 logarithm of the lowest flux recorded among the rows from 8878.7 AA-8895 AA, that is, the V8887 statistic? 0.98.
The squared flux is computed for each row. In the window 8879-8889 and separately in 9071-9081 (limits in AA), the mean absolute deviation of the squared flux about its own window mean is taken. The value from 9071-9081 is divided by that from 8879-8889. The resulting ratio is 0.78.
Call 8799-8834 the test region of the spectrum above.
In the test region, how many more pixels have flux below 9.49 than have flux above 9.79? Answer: -11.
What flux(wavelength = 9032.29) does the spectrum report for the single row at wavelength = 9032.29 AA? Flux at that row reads 9.681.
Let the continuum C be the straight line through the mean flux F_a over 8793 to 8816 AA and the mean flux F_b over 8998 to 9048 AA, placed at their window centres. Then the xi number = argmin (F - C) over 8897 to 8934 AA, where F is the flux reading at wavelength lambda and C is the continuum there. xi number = 8924.79 AA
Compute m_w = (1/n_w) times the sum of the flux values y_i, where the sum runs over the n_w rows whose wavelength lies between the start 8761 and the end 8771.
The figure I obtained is 10.2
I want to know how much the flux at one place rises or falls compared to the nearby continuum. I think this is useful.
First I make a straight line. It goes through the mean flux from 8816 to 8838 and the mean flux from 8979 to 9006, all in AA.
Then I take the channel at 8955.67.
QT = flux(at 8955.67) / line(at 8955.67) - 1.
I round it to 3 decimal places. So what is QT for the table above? -0.016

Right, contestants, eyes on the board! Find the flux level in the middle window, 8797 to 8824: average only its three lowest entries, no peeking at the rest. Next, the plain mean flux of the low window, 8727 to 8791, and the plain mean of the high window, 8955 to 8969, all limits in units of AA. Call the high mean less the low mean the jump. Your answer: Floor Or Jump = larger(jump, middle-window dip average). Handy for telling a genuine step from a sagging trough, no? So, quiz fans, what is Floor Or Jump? 9.61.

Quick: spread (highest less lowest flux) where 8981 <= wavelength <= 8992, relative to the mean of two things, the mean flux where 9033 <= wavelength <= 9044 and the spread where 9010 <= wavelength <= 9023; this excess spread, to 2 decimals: -4.82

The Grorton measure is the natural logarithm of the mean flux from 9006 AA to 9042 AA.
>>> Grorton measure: 2.21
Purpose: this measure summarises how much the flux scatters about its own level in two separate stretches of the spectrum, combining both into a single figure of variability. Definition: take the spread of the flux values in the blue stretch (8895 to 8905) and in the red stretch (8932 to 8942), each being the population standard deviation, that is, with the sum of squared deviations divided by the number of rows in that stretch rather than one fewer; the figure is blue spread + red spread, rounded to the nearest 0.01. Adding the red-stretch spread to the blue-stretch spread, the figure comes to 0.20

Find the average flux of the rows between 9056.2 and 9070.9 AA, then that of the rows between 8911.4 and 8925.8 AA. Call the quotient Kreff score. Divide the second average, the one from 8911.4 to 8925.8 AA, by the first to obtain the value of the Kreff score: 1.02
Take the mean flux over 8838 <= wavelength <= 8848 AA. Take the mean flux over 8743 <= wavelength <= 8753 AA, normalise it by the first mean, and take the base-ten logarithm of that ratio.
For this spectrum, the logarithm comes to 0.020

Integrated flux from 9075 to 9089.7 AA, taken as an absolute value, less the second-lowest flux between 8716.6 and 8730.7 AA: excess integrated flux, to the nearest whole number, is 127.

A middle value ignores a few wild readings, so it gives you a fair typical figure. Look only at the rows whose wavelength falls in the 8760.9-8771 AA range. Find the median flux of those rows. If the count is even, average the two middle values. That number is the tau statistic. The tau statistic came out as 10.23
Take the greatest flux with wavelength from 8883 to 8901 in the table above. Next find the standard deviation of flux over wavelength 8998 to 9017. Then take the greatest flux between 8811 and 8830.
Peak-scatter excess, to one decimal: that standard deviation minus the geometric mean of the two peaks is -9.6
